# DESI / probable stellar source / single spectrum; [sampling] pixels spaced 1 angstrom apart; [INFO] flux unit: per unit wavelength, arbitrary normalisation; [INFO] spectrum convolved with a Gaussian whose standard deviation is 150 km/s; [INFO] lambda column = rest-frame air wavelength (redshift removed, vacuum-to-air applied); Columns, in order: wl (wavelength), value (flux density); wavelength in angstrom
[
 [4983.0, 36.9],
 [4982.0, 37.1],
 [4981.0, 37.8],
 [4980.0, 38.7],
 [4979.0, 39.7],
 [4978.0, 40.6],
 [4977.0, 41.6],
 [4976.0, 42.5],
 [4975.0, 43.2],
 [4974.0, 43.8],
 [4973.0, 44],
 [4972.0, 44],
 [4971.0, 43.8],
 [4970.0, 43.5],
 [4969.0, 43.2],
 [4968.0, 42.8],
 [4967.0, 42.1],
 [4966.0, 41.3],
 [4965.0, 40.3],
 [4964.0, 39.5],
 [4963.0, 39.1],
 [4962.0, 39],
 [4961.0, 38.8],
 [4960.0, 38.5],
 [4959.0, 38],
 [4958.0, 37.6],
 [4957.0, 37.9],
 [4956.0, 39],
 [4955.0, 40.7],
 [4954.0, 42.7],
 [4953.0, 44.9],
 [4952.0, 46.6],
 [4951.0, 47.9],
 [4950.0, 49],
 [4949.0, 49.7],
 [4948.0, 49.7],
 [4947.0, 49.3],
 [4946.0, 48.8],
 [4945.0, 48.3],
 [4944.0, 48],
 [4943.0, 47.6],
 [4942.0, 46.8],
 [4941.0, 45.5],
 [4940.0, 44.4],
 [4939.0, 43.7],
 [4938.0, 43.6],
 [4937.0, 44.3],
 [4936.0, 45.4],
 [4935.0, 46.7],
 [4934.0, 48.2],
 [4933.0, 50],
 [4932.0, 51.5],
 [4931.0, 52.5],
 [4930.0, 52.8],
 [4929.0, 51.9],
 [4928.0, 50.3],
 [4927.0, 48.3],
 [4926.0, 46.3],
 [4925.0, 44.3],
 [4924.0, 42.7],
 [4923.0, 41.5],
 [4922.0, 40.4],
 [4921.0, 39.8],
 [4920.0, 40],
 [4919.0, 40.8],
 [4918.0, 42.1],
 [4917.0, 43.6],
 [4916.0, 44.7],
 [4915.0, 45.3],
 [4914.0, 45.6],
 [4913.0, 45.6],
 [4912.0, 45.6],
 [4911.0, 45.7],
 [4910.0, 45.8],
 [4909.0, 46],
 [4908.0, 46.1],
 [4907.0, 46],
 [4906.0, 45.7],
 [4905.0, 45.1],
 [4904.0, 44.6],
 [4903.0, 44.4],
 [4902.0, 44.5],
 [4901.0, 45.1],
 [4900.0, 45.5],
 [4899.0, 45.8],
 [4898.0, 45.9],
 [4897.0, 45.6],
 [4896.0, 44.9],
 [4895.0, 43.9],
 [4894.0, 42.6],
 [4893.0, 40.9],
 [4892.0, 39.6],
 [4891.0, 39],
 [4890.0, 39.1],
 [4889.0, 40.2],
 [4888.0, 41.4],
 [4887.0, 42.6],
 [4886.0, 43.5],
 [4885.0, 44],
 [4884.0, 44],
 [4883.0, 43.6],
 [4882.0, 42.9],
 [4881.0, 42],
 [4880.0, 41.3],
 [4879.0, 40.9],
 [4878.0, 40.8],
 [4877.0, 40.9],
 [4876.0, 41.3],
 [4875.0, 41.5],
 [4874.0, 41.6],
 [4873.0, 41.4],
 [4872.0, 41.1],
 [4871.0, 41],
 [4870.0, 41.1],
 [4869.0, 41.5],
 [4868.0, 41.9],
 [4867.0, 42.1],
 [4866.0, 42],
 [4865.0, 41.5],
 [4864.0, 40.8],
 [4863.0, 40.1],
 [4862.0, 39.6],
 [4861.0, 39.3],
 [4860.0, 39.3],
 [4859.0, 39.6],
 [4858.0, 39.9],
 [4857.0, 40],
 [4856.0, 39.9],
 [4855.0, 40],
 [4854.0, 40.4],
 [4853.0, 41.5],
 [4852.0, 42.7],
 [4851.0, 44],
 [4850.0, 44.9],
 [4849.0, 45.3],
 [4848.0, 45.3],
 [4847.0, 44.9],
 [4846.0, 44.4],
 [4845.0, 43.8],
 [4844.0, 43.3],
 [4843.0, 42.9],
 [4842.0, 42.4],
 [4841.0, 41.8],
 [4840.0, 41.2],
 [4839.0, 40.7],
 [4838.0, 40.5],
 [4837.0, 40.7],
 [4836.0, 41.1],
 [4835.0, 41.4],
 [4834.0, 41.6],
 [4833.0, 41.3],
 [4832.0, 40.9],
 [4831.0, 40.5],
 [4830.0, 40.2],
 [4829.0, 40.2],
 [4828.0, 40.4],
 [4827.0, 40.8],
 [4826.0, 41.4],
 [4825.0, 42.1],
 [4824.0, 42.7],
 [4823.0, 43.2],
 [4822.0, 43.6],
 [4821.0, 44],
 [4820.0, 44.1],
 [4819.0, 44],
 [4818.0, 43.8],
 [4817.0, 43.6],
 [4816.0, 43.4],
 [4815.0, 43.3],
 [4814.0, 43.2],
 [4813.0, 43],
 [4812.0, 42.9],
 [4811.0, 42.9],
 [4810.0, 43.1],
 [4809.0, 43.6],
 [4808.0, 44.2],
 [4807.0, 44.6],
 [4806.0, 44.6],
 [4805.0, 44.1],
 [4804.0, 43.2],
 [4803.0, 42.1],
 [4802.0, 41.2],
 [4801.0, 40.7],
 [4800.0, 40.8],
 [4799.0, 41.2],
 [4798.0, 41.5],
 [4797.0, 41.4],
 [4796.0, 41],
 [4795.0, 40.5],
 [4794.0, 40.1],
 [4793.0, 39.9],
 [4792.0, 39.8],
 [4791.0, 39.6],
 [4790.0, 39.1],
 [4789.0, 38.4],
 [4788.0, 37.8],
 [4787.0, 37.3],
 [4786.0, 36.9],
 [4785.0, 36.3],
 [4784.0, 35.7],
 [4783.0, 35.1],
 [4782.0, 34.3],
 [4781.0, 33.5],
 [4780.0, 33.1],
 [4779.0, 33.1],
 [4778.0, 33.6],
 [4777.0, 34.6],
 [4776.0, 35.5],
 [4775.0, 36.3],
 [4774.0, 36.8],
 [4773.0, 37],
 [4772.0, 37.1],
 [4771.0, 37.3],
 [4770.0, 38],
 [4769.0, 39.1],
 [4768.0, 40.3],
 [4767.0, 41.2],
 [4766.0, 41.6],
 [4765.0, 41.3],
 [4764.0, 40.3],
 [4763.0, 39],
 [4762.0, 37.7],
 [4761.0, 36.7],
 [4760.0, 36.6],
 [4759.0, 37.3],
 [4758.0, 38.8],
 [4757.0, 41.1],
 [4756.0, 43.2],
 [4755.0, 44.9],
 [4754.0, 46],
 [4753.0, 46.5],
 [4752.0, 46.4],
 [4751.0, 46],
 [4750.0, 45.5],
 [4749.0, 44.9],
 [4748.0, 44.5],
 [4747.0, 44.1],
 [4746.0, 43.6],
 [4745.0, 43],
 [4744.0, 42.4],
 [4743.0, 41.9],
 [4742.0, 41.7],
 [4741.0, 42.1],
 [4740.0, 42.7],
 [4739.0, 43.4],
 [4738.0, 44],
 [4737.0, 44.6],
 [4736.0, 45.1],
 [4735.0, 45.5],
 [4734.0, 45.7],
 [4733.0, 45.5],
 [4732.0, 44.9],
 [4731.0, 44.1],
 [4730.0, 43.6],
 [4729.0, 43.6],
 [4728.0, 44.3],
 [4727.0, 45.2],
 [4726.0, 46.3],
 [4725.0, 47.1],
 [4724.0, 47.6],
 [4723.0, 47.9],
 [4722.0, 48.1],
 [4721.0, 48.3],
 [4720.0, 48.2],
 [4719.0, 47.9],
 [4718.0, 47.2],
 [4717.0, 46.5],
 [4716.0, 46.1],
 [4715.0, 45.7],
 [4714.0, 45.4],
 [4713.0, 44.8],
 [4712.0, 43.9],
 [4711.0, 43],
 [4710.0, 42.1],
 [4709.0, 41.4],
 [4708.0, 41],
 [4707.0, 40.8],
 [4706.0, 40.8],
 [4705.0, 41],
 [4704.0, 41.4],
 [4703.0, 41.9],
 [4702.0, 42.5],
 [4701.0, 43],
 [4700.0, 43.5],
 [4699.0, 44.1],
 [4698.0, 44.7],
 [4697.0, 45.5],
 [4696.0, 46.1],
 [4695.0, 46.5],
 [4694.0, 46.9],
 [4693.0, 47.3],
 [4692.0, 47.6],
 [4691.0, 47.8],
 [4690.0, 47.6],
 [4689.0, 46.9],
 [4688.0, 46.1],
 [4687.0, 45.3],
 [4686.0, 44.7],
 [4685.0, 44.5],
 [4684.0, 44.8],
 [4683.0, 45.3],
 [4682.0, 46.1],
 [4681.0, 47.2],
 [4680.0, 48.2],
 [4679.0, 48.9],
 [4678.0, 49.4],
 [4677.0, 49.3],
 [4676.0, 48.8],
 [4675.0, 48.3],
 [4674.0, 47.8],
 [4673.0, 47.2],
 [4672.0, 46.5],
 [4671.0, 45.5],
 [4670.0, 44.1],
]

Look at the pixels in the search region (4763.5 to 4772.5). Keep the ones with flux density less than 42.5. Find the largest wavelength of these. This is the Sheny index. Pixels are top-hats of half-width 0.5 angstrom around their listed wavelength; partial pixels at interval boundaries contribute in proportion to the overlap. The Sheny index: 4772.0 angstrom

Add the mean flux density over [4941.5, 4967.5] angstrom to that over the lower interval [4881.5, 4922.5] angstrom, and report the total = 87.1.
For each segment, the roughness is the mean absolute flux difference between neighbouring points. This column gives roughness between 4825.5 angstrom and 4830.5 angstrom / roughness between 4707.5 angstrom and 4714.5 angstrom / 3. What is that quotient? 0.14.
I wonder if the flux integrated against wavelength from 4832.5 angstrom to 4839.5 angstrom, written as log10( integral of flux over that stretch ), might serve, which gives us 2.46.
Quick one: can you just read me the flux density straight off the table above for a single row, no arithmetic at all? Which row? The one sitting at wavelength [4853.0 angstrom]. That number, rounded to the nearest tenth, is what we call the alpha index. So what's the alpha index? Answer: 41.5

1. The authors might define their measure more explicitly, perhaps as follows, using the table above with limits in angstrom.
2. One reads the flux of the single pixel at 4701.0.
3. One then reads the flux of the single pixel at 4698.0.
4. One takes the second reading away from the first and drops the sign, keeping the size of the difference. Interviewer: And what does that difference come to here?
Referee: 1.7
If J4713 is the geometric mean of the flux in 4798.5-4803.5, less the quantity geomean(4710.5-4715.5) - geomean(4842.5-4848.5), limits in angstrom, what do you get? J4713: 40.7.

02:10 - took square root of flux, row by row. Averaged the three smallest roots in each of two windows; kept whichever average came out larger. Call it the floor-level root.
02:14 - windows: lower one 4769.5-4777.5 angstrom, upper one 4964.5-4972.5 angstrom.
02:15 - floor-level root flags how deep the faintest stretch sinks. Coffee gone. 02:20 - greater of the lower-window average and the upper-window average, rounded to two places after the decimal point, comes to 6.42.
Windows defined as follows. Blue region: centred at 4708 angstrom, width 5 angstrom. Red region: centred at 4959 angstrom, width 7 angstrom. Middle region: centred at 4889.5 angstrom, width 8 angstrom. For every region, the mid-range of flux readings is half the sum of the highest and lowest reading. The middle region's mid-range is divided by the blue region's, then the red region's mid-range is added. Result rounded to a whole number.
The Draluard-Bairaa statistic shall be 39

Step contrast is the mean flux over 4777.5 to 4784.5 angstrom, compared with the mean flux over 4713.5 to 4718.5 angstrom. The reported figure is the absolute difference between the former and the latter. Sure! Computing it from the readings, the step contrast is 12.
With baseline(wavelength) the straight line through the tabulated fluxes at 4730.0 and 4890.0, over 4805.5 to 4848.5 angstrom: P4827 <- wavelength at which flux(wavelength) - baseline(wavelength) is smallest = 4829.0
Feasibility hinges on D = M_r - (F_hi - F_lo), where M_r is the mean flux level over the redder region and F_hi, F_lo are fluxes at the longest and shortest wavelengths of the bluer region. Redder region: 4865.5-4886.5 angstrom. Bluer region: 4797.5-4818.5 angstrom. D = 40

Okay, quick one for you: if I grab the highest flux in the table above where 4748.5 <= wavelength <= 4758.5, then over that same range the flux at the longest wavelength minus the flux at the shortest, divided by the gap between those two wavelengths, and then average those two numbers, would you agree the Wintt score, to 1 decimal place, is 22.9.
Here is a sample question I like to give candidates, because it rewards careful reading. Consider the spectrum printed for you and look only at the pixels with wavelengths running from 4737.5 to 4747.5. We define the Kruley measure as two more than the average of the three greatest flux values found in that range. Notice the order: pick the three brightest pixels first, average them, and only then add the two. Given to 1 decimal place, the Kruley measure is 45.9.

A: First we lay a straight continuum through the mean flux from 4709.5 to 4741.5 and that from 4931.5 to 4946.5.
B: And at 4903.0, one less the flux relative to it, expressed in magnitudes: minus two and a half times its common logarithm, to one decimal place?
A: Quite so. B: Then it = 3.3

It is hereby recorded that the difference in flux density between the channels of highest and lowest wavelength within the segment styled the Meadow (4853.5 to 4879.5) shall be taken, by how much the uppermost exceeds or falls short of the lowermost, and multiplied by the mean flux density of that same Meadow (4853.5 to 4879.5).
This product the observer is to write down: 20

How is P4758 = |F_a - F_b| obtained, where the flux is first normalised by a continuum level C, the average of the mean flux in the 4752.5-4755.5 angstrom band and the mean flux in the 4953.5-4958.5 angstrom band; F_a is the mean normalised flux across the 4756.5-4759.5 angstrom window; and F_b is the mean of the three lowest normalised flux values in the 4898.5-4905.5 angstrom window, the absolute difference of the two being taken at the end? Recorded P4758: 0.13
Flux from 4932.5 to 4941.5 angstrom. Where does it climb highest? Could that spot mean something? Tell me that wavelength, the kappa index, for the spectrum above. 4933.0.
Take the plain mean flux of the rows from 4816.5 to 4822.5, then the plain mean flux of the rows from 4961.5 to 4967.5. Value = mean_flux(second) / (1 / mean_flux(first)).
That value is 1764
